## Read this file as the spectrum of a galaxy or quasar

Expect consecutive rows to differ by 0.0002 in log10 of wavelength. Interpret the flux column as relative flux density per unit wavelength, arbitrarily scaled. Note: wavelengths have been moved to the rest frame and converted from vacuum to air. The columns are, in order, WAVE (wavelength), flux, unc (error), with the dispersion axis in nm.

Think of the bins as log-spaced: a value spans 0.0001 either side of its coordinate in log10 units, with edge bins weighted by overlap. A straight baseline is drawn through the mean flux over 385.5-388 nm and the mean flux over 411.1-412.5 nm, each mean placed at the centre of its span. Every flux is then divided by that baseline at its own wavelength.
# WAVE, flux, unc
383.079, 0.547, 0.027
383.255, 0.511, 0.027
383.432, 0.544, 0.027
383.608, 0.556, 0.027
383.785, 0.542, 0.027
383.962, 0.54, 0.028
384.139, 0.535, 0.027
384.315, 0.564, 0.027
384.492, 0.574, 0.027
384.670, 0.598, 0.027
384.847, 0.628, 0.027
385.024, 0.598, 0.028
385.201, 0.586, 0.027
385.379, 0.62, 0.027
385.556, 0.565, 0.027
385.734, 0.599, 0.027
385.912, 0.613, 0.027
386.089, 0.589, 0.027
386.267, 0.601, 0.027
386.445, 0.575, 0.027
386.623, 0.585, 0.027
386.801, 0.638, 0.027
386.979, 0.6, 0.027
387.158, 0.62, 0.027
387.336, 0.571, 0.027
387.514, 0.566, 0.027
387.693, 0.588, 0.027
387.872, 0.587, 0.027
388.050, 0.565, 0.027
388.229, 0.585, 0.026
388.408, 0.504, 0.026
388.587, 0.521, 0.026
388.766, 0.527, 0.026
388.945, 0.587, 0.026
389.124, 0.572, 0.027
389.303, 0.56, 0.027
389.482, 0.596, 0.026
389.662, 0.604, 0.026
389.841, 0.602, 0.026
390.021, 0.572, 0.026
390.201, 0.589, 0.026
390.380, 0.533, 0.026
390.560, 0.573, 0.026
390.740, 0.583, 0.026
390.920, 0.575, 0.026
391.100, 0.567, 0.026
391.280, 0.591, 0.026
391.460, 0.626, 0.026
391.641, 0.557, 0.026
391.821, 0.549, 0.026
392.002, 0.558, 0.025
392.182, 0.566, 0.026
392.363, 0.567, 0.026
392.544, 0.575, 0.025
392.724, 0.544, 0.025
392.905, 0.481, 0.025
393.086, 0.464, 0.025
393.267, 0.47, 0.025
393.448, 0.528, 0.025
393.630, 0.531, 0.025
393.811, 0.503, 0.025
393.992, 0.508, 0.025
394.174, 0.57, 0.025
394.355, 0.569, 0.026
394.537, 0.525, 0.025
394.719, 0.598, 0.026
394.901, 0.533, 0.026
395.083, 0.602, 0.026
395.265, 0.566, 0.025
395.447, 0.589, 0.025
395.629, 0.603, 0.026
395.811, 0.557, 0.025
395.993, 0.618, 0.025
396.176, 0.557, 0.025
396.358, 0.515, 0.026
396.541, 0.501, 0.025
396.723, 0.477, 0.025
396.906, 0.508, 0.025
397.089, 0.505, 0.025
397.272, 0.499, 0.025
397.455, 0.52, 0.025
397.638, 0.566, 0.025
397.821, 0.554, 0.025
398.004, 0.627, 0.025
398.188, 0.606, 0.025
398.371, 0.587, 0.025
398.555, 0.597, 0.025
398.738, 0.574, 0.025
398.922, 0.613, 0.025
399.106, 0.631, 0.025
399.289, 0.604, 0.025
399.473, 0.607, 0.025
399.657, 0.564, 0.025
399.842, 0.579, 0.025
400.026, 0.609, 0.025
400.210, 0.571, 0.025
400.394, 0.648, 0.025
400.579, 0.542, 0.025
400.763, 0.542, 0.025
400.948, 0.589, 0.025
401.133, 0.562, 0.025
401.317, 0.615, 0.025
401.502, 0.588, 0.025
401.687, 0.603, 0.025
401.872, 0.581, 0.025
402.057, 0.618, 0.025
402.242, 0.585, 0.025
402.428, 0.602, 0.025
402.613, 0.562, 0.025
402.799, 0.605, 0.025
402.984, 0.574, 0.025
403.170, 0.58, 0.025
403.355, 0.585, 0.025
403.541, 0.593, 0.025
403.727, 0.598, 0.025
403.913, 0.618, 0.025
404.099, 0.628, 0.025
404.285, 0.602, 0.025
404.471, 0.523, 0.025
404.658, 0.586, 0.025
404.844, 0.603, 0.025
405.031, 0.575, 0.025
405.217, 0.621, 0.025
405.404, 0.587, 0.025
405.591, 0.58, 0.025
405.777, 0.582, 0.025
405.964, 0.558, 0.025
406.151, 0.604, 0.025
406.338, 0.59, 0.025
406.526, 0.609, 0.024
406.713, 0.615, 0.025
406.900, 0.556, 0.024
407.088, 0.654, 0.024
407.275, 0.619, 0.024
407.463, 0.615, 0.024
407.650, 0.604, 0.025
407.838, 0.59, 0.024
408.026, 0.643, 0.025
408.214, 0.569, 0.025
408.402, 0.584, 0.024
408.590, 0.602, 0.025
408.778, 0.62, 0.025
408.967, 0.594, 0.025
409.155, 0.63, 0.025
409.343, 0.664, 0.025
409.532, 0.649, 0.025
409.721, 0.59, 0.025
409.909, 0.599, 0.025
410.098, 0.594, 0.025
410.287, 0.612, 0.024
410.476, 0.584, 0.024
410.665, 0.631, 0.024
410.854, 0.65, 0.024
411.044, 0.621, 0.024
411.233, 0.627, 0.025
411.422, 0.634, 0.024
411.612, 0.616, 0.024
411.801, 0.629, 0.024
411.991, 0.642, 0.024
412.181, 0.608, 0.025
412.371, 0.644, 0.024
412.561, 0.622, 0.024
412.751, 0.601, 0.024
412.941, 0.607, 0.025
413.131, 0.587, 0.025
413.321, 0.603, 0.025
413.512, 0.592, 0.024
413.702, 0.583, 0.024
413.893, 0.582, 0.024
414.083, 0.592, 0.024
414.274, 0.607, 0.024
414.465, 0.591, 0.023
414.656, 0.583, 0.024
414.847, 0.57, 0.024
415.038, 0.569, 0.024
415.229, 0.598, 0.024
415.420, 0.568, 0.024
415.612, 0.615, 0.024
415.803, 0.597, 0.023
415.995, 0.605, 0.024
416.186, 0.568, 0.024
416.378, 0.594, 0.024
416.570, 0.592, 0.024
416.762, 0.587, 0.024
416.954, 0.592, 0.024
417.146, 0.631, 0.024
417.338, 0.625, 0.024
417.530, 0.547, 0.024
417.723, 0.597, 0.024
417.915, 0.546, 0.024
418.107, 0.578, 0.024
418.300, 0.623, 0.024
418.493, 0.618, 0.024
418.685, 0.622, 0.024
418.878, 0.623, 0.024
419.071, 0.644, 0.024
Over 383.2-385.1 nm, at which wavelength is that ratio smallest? 383.255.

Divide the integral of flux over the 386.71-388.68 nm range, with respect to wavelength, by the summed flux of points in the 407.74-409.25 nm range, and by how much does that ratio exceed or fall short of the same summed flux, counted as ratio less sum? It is -5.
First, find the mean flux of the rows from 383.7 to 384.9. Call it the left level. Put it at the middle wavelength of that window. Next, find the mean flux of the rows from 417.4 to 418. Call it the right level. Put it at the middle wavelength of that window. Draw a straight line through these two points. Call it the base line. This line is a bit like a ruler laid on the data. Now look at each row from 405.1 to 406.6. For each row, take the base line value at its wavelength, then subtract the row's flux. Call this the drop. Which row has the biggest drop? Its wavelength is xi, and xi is 405.964 nm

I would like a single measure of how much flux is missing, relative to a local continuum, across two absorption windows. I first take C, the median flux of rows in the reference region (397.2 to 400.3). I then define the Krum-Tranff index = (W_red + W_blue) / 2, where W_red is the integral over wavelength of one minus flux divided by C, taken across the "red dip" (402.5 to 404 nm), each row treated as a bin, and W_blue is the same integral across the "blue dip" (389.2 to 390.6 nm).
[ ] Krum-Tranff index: 0.007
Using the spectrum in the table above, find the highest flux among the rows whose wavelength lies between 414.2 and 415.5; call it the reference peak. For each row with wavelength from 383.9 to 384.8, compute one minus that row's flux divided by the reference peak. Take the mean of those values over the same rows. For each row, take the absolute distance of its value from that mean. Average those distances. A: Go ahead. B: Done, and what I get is 0.033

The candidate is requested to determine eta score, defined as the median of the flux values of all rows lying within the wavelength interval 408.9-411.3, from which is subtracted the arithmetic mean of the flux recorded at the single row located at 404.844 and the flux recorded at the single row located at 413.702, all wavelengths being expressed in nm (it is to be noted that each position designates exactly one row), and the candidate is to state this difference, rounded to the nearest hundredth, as 0.03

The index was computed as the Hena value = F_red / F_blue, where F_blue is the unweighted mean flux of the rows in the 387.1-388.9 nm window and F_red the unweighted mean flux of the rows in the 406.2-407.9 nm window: 1.08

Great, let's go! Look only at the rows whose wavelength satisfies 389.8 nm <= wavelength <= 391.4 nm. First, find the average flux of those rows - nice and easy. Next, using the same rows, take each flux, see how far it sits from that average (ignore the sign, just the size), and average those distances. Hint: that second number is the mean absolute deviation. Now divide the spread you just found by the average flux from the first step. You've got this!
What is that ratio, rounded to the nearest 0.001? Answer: 0.023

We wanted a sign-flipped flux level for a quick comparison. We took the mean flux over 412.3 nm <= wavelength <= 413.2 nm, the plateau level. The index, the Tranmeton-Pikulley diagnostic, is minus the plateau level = -0.612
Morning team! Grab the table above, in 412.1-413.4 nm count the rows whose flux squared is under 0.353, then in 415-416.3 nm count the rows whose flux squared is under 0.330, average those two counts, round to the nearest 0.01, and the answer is 2.00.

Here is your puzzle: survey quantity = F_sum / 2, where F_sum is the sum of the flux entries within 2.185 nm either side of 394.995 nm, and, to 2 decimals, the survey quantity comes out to 6.44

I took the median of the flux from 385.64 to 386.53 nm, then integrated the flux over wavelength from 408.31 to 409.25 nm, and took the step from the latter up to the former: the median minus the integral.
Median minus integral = 0.029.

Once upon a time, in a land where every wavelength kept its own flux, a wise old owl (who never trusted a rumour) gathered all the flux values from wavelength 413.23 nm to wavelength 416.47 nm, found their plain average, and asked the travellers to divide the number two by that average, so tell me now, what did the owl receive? 3.39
